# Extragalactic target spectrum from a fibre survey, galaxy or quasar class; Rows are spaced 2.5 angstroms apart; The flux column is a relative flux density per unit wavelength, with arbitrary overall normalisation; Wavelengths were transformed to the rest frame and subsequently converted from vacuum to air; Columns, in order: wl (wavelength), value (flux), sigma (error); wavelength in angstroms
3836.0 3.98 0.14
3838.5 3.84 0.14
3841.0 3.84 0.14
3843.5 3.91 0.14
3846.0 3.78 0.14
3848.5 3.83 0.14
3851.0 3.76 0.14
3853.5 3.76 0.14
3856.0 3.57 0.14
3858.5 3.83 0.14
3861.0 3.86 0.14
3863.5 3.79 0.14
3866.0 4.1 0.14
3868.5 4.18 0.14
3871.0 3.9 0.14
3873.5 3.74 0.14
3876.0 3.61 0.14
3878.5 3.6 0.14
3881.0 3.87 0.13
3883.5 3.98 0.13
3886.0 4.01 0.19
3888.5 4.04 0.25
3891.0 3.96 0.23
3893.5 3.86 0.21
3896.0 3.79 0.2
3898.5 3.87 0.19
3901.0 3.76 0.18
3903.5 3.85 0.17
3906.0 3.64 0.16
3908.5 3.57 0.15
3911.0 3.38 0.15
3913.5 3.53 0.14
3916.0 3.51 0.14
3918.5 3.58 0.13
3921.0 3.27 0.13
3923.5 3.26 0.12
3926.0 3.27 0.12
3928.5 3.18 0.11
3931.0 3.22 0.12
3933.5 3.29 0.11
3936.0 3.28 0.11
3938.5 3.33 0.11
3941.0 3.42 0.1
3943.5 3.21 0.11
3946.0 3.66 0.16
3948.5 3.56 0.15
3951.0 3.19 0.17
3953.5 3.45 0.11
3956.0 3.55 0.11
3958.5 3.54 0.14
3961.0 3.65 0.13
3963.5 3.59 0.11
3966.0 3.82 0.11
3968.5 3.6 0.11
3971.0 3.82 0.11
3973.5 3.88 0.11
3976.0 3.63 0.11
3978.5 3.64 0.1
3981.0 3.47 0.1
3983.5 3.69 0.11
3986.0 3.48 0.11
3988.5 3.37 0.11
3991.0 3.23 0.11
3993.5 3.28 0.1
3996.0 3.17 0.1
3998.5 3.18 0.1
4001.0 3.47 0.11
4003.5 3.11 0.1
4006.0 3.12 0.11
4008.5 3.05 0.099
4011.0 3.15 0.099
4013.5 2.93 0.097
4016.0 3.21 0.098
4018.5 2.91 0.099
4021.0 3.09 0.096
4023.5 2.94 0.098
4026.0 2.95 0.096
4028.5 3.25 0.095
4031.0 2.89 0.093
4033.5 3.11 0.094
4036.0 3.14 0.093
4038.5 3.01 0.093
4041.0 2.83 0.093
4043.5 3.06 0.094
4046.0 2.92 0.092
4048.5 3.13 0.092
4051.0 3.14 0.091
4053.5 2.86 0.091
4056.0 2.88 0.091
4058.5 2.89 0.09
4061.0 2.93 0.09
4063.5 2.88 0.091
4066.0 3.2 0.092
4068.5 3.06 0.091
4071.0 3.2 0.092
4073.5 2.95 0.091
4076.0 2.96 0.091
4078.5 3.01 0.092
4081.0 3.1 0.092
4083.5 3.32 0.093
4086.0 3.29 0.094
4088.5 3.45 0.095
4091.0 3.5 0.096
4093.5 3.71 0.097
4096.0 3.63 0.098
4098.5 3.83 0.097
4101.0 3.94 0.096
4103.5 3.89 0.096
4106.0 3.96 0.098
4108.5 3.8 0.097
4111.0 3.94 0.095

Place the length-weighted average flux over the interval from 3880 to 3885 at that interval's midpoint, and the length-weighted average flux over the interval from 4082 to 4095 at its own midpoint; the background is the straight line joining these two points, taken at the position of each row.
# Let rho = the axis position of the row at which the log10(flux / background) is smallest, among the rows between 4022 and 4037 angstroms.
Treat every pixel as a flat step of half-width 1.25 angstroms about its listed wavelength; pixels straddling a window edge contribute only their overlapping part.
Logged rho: 4031.0 angstroms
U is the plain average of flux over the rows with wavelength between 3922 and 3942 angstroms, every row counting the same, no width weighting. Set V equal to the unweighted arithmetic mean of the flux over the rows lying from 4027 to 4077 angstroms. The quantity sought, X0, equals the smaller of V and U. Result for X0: 3.01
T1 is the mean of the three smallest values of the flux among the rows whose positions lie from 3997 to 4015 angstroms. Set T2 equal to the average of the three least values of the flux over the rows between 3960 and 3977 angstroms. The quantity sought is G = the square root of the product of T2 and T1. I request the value 3.31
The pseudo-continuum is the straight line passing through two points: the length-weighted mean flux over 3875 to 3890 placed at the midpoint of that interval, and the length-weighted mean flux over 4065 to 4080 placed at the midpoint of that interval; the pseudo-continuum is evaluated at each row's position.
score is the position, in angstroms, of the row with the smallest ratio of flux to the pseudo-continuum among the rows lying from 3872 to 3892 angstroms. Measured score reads 3878.5 angstroms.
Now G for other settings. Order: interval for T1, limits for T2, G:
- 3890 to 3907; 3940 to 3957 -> 3.49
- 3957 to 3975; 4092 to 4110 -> 3.64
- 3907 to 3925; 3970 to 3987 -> 3.41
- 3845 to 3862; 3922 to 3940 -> 3.45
